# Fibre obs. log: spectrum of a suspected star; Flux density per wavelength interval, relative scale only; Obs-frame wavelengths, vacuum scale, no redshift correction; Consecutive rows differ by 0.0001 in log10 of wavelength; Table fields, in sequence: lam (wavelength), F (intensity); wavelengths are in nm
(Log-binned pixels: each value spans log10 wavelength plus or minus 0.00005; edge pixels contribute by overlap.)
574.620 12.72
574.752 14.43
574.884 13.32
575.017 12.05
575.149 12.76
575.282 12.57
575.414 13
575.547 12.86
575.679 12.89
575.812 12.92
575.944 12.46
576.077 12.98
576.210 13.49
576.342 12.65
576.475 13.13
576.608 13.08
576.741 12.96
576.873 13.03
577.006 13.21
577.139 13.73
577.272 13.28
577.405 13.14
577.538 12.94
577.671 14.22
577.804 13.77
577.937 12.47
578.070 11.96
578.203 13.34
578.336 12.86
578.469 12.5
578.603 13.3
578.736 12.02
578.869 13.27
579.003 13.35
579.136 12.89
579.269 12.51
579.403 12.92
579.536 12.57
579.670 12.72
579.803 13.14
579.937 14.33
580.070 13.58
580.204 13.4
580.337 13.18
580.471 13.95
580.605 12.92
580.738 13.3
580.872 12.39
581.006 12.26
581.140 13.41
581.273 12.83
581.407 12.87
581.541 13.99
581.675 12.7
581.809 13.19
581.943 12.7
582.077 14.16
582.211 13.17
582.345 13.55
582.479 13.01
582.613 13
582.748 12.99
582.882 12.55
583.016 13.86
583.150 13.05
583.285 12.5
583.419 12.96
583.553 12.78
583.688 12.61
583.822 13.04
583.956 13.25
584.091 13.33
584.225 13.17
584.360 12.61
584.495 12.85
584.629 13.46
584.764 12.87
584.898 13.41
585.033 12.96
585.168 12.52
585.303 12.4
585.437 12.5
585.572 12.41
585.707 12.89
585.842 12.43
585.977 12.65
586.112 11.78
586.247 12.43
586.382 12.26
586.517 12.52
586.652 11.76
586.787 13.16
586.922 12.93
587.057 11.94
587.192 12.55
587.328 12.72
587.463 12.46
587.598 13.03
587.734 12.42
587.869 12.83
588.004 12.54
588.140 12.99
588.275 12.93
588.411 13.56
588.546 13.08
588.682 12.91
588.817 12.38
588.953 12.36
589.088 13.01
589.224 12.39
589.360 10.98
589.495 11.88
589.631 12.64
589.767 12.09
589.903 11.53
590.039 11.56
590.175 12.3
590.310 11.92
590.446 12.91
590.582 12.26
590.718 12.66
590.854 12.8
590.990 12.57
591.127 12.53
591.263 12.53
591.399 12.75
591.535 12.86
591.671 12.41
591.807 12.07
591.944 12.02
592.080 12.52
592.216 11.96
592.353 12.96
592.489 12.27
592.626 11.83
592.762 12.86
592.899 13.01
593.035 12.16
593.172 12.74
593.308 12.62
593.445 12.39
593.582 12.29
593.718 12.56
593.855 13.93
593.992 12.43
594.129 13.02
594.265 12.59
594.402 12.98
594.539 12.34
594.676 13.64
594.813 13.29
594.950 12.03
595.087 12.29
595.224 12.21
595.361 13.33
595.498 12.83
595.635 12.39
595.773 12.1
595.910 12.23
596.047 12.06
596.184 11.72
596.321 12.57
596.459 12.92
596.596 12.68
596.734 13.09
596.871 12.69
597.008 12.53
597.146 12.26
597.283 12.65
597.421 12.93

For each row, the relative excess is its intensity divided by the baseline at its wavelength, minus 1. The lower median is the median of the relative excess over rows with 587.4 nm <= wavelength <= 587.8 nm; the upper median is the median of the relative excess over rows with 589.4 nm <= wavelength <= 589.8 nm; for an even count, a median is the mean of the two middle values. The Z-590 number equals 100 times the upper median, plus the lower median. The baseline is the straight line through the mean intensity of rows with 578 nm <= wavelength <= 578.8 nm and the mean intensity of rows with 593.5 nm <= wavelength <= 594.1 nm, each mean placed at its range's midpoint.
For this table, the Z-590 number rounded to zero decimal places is -5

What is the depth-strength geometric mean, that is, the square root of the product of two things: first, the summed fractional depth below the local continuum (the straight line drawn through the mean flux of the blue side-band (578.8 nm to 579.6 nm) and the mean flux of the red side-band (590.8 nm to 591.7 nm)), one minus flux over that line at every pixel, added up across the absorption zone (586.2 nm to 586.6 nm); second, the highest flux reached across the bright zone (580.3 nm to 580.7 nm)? 1.07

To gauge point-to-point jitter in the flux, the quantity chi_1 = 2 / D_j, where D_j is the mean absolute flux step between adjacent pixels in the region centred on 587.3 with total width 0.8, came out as 3.8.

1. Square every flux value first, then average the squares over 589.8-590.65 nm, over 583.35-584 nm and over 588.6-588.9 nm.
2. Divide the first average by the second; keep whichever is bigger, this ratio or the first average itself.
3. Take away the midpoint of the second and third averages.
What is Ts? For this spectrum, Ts -17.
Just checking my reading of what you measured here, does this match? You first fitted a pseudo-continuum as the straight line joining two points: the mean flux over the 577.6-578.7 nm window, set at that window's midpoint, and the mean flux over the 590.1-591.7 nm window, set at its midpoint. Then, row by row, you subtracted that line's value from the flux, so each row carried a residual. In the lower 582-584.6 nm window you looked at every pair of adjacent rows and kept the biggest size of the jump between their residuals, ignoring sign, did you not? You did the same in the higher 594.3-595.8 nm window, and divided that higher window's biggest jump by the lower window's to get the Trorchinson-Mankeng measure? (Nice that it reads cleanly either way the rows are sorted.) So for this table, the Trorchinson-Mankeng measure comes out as 1.0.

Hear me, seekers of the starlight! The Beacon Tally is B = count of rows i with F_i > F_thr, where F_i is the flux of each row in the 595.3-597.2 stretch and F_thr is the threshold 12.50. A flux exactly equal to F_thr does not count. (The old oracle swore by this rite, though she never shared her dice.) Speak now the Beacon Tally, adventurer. 8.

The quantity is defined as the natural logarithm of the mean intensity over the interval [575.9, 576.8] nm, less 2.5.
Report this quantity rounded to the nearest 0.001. 0.062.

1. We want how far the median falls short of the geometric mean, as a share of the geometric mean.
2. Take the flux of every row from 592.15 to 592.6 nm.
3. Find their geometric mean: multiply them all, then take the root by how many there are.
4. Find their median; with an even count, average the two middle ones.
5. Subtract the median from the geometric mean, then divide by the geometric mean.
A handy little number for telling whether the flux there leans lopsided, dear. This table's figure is 0.010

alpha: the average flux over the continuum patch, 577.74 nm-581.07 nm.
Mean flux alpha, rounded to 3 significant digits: 13.0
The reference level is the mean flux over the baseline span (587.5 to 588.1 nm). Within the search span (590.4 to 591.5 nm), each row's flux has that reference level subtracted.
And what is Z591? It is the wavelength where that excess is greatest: 590.446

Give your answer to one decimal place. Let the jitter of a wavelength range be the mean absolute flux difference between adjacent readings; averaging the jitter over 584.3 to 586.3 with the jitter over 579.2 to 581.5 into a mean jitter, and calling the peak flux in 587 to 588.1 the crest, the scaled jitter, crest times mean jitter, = 6.3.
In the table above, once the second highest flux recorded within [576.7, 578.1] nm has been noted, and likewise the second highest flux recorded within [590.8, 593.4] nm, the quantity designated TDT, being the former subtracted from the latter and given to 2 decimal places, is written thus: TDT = -0.81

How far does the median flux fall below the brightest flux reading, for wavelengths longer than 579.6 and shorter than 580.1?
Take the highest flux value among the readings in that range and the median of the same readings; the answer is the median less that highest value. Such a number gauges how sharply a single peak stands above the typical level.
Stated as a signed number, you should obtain -0.97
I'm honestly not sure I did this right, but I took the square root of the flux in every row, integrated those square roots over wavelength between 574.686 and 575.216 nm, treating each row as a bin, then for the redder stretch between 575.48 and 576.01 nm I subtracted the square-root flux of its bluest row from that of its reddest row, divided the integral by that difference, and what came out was -34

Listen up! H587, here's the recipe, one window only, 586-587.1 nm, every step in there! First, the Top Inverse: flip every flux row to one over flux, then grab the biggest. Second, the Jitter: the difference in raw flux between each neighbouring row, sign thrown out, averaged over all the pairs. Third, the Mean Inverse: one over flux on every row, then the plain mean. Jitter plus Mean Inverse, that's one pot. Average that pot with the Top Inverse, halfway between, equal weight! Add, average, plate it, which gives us 0.40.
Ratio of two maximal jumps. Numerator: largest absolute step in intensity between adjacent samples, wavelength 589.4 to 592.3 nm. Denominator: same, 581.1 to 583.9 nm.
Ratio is 0.68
